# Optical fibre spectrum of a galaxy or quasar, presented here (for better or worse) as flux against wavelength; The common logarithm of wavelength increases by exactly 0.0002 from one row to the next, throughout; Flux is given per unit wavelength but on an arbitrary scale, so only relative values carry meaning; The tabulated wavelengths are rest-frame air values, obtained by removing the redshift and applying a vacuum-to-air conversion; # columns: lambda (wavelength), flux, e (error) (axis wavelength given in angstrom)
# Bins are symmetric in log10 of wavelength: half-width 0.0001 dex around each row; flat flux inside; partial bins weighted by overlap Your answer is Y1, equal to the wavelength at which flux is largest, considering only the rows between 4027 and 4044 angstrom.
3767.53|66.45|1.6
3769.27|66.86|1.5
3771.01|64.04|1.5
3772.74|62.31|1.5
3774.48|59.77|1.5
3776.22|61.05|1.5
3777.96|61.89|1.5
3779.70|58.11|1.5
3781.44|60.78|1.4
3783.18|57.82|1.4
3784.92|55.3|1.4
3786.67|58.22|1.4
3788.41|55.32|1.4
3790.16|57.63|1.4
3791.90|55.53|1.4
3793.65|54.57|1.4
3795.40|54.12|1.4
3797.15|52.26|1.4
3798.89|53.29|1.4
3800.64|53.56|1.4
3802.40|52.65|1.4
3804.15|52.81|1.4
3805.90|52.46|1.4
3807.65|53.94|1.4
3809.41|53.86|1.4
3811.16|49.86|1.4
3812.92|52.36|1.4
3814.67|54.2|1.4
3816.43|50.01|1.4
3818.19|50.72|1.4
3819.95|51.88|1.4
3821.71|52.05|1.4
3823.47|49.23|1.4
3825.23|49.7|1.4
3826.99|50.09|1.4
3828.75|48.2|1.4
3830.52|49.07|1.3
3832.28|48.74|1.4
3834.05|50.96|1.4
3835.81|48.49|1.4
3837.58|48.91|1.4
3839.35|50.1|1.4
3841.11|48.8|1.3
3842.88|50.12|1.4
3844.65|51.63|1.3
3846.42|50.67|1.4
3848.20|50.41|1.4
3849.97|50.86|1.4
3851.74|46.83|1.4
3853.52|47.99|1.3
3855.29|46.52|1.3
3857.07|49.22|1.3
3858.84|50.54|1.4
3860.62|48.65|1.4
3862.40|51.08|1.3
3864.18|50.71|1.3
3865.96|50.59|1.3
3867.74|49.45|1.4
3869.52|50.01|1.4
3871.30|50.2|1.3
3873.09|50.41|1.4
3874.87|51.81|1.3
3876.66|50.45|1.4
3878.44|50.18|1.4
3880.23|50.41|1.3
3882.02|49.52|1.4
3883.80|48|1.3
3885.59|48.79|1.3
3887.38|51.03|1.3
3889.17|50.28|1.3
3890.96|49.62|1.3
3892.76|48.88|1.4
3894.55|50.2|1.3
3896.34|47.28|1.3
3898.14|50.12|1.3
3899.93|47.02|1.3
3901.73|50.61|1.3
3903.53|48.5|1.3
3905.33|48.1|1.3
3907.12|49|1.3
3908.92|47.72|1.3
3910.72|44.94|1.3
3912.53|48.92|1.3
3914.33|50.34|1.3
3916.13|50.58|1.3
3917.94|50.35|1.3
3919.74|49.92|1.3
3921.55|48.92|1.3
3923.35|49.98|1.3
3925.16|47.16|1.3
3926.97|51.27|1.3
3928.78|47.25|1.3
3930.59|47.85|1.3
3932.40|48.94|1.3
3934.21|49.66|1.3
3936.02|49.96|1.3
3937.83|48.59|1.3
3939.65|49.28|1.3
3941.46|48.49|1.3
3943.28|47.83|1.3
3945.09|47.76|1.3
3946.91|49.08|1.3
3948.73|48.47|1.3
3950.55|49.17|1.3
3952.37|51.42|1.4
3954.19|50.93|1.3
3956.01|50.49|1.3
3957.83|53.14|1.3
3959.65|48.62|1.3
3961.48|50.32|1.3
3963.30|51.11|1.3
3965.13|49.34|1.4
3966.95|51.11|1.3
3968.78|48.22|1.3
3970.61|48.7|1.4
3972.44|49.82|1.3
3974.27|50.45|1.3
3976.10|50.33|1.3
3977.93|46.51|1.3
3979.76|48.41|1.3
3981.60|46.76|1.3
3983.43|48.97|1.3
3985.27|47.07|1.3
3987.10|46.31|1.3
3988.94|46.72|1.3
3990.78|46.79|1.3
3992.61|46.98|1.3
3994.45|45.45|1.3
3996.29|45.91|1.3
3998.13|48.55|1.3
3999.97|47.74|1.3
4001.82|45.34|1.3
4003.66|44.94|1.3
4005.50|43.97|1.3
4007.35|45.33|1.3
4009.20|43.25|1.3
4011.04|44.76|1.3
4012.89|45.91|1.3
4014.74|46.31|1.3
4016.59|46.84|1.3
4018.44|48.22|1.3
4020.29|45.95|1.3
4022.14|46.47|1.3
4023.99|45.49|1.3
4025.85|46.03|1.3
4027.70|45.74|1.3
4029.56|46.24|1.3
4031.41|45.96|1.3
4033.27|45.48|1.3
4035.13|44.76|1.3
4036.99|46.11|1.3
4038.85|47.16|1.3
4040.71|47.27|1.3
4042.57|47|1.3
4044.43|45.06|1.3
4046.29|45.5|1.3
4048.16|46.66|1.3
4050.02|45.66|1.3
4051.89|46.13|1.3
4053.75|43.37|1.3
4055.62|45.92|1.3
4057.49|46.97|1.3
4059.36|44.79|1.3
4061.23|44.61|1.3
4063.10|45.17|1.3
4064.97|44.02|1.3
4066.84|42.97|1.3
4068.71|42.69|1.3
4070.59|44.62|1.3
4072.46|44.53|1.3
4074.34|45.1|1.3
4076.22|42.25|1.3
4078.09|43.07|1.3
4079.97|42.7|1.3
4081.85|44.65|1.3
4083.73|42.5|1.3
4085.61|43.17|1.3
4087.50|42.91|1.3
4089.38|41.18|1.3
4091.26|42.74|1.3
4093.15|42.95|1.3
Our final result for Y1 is 4040.71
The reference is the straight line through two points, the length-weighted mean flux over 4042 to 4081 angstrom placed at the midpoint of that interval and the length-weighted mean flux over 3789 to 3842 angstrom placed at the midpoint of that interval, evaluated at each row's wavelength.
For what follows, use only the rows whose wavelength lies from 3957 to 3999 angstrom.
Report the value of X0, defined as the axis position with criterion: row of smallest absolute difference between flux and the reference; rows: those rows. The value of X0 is 3988.94 angstrom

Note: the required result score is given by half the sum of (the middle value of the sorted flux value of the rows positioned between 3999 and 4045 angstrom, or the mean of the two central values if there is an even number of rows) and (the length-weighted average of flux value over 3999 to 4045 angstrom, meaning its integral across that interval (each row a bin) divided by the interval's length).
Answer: 46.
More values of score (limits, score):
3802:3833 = 51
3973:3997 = 47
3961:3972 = 50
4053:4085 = 44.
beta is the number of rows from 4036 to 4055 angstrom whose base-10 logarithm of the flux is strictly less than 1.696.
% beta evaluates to 10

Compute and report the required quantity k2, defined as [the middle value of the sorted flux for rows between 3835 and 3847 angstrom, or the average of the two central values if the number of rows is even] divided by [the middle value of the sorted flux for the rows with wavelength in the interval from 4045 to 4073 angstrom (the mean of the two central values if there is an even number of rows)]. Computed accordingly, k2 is 1.12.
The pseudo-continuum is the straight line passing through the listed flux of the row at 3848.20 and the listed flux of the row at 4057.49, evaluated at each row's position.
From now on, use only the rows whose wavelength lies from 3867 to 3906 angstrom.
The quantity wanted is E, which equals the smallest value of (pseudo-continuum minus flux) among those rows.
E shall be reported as -1.8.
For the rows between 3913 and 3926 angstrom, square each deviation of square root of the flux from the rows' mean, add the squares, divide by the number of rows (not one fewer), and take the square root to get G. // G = 0.080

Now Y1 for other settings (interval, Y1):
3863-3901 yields 3874.87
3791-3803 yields 3791.90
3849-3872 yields 3862.40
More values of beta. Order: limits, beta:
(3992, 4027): 19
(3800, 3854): 9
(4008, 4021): 7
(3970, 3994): 10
